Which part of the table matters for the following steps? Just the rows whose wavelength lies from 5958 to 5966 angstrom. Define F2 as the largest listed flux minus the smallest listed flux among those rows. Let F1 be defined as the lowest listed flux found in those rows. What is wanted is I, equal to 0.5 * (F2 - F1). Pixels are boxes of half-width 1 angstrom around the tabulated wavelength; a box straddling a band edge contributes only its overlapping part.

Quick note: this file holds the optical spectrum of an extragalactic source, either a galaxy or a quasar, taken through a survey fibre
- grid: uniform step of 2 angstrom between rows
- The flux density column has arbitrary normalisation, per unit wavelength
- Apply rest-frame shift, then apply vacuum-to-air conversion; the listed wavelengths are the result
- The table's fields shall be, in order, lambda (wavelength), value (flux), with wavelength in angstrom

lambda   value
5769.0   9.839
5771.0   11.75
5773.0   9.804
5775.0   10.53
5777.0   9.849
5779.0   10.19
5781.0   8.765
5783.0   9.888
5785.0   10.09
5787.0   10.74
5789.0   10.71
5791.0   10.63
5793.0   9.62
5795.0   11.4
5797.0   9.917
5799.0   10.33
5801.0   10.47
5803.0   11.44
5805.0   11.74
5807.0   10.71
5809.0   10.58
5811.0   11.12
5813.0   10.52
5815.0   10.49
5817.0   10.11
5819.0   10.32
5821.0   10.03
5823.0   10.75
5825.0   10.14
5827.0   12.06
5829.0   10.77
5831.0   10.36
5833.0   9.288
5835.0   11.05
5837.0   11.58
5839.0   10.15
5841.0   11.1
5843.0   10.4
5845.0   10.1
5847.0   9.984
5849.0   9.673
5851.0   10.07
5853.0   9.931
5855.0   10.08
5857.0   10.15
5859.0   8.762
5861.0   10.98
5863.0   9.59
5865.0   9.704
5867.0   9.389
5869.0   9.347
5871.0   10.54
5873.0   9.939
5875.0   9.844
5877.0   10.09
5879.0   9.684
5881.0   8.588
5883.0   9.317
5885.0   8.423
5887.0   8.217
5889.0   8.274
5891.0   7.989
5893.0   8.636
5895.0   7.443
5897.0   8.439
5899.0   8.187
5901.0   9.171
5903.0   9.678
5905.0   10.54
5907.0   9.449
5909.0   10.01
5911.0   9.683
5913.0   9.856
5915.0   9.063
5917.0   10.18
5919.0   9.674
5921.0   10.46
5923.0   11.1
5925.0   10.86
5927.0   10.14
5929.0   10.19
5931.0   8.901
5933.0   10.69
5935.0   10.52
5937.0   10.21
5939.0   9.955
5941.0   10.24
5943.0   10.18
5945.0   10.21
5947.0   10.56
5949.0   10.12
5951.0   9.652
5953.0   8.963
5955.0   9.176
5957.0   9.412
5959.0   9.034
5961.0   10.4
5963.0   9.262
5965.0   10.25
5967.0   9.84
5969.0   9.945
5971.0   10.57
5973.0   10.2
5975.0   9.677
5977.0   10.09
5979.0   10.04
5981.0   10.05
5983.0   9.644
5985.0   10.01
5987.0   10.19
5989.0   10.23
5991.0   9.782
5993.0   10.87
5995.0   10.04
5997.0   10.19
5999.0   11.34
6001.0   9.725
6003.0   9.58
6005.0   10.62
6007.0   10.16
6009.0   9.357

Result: -3.8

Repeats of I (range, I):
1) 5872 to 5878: -4.8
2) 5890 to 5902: -2.9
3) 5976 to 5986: -4.6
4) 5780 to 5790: -3.4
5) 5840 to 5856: -4.1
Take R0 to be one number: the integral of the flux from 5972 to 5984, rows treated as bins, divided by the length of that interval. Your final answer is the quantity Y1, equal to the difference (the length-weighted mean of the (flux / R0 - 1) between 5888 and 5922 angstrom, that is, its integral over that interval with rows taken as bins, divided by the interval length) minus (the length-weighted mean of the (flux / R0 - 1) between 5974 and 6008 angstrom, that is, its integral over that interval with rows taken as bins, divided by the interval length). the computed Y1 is -0.09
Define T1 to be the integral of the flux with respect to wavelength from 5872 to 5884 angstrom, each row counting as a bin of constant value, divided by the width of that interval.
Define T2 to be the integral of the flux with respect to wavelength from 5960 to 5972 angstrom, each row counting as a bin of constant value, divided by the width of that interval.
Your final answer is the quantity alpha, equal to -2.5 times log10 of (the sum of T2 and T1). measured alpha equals -3.23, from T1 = 9.6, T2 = 10.0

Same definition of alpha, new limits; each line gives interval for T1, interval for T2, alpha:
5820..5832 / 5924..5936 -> -3.30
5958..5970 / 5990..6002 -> -3.26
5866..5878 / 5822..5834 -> -3.28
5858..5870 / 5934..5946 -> -3.24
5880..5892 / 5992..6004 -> -3.18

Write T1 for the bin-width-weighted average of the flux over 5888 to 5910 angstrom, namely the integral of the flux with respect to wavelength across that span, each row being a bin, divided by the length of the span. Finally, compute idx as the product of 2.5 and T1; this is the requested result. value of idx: 22.2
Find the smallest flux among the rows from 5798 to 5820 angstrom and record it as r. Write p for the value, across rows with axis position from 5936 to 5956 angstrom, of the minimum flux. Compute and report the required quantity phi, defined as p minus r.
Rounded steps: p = 8.963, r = 10.11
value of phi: -1.1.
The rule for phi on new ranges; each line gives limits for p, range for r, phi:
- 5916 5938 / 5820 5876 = 0.1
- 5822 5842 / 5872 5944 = 1.8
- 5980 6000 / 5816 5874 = 0.9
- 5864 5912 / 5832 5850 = -1.8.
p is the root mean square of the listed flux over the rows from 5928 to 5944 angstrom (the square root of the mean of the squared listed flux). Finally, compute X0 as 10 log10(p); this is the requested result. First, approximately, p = 10.1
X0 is 10.1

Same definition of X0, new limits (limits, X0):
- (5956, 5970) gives 9.9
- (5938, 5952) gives 10.1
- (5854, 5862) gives 10.0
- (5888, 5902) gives 9.2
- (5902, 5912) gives 9.9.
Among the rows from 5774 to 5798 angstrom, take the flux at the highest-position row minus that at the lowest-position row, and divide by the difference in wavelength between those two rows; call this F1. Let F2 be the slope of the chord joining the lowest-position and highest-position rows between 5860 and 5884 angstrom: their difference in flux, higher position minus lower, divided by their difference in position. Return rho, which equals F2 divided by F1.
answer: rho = 2.7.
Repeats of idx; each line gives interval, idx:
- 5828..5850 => 26.0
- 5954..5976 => 24.5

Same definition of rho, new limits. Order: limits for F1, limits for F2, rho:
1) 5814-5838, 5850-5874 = -0.1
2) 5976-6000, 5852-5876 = -0.1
